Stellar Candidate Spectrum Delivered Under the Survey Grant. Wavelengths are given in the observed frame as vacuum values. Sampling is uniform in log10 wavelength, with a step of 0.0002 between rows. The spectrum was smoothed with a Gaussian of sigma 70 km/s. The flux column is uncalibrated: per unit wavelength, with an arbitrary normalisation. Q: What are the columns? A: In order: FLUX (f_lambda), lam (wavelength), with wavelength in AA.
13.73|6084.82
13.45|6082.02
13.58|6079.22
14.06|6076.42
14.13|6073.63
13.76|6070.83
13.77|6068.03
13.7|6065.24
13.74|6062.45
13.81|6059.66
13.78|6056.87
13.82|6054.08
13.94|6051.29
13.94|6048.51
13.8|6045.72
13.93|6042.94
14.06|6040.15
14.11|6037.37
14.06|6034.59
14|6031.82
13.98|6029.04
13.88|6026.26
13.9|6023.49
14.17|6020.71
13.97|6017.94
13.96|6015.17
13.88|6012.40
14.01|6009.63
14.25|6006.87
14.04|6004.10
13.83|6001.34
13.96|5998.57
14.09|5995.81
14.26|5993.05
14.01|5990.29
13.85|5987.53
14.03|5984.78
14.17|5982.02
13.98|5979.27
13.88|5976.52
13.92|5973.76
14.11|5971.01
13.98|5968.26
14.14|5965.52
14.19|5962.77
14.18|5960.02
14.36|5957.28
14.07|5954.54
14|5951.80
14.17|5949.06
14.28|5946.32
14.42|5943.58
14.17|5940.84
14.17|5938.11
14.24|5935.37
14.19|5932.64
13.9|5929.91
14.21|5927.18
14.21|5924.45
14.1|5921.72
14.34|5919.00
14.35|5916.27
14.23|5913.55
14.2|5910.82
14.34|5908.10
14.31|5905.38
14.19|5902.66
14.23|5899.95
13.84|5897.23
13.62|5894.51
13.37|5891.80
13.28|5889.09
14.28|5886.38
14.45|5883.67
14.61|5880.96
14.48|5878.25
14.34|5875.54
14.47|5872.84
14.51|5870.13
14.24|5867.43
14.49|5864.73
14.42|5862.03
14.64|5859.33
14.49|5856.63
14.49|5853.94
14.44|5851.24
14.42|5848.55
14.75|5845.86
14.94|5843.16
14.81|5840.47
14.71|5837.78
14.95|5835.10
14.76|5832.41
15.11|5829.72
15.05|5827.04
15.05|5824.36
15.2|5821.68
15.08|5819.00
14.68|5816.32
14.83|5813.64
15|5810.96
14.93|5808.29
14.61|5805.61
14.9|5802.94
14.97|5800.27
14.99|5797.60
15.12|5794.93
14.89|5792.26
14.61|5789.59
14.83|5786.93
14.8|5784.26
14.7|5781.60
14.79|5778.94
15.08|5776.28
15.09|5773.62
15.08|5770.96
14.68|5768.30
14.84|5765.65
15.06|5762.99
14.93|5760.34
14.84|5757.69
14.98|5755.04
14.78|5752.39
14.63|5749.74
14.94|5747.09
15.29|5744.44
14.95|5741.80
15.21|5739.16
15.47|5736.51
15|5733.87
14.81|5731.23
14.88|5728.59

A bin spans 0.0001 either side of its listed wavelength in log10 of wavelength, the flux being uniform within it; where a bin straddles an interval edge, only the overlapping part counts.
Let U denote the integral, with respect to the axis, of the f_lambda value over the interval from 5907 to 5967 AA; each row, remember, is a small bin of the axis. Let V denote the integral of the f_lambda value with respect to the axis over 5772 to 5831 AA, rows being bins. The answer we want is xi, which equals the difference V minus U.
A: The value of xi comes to 28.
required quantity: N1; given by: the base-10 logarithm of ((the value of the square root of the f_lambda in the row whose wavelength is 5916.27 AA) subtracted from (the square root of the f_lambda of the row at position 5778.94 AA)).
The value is -1.24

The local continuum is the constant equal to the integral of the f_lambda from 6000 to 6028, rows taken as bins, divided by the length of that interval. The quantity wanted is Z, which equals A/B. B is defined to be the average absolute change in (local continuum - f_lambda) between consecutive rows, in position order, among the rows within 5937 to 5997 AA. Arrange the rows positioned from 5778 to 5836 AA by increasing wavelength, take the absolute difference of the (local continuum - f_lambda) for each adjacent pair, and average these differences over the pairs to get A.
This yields 1.15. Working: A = 0.16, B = 0.14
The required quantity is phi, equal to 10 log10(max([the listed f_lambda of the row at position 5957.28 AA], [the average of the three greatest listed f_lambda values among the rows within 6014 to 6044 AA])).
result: 11.6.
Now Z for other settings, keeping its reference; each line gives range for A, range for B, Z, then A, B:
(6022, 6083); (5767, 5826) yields 0.60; 0.10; 0.17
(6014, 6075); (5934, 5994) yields 0.67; 0.09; 0.14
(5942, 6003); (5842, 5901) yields 0.70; 0.14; 0.20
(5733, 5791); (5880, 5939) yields 1.10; 0.20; 0.18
